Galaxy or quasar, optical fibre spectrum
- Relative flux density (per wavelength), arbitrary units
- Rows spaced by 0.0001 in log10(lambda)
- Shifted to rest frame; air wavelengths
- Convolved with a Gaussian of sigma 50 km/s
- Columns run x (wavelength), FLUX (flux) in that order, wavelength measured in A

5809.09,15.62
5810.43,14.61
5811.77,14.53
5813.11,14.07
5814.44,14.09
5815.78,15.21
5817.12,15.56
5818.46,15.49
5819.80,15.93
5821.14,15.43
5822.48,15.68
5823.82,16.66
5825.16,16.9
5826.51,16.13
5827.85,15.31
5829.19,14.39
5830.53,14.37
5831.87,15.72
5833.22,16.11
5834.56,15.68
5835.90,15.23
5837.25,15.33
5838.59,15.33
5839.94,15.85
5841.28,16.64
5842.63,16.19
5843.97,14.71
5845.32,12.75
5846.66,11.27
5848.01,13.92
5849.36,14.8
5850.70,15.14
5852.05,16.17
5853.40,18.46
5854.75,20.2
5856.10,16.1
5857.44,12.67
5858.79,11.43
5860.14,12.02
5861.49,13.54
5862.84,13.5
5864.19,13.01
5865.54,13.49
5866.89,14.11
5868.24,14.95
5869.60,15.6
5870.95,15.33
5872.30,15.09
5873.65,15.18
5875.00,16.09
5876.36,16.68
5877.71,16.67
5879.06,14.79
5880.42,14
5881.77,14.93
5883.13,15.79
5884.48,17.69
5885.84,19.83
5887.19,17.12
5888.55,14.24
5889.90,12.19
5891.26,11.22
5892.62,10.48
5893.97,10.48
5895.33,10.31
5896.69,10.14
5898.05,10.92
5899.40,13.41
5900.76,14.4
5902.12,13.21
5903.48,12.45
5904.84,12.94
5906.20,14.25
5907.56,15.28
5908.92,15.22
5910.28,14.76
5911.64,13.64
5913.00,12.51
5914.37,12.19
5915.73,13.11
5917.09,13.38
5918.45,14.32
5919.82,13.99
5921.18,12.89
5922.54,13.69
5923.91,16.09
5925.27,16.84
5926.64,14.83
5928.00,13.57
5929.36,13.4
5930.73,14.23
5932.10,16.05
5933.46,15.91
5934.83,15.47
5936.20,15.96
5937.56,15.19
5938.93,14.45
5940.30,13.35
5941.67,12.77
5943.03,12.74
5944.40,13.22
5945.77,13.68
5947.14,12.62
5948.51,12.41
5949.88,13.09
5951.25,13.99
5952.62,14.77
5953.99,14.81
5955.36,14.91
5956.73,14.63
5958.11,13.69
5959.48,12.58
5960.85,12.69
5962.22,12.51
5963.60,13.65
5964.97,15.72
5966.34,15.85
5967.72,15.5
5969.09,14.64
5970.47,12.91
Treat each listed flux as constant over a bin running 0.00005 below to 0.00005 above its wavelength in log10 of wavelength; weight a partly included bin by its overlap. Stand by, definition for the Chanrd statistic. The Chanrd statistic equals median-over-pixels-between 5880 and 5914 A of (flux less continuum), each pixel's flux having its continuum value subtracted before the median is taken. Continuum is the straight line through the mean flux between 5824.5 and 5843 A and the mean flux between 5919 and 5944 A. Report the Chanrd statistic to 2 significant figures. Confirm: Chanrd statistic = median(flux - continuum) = -1.1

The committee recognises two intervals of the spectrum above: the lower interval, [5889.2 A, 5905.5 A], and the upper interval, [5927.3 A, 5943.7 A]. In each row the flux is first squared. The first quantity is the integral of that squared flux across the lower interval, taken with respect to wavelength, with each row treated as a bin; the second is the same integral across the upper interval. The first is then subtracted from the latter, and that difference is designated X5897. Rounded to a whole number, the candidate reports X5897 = 1118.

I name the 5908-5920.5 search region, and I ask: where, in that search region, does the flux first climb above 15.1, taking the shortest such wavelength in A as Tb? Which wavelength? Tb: 5908.92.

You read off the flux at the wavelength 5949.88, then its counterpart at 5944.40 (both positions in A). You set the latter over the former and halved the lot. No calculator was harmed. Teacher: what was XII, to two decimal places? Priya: 0.50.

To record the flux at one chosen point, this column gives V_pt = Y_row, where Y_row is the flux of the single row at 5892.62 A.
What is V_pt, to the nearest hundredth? 10.48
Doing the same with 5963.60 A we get 13.65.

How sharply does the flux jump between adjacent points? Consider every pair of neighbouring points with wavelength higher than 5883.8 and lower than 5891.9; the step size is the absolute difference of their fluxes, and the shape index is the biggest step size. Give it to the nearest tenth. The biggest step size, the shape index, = 2.9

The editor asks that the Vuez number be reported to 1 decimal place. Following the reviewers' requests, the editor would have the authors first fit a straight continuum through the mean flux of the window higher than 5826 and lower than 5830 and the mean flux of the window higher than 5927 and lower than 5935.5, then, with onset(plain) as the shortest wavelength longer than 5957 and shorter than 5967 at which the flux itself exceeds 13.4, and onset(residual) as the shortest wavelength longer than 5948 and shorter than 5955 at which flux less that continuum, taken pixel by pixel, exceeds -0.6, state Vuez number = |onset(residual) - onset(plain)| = 5.5 A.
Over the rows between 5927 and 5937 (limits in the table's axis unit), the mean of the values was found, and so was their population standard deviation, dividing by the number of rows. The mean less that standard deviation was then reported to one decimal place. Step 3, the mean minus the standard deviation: 13.9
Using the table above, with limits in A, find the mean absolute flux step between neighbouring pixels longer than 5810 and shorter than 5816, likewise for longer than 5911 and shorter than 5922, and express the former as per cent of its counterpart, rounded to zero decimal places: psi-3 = 59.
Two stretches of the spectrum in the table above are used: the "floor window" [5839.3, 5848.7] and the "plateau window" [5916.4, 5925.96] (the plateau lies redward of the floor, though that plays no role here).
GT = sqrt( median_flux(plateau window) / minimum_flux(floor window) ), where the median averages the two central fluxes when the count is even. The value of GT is 1.11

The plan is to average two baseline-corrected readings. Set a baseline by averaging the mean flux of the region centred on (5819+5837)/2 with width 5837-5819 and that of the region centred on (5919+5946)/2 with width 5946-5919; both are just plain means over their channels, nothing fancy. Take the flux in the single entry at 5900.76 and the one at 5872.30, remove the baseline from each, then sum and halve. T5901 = -0.3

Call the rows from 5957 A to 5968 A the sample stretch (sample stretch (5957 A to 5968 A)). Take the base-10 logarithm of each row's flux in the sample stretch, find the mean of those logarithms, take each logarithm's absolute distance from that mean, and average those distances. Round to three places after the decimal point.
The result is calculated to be 0.038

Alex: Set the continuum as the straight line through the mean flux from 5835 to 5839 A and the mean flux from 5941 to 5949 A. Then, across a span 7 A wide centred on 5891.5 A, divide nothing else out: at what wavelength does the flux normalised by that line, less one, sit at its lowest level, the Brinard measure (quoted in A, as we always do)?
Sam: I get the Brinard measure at 5892.62 A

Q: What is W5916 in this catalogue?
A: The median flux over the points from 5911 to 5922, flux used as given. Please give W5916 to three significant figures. 13.2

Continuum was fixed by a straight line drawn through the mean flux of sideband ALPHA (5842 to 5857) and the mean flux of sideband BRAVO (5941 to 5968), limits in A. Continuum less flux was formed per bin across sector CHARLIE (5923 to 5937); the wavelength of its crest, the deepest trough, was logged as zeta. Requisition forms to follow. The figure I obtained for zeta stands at 5929.36 A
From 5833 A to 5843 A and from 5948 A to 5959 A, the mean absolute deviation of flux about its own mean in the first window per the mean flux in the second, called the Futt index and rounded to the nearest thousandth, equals 0.029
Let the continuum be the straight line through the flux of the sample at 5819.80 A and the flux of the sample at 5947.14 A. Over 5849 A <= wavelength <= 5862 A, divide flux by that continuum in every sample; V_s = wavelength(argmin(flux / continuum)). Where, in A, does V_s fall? 5858.79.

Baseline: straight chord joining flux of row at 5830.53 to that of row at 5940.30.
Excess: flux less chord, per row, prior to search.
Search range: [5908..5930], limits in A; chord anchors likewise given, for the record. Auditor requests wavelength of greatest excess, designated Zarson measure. 5925.27 A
